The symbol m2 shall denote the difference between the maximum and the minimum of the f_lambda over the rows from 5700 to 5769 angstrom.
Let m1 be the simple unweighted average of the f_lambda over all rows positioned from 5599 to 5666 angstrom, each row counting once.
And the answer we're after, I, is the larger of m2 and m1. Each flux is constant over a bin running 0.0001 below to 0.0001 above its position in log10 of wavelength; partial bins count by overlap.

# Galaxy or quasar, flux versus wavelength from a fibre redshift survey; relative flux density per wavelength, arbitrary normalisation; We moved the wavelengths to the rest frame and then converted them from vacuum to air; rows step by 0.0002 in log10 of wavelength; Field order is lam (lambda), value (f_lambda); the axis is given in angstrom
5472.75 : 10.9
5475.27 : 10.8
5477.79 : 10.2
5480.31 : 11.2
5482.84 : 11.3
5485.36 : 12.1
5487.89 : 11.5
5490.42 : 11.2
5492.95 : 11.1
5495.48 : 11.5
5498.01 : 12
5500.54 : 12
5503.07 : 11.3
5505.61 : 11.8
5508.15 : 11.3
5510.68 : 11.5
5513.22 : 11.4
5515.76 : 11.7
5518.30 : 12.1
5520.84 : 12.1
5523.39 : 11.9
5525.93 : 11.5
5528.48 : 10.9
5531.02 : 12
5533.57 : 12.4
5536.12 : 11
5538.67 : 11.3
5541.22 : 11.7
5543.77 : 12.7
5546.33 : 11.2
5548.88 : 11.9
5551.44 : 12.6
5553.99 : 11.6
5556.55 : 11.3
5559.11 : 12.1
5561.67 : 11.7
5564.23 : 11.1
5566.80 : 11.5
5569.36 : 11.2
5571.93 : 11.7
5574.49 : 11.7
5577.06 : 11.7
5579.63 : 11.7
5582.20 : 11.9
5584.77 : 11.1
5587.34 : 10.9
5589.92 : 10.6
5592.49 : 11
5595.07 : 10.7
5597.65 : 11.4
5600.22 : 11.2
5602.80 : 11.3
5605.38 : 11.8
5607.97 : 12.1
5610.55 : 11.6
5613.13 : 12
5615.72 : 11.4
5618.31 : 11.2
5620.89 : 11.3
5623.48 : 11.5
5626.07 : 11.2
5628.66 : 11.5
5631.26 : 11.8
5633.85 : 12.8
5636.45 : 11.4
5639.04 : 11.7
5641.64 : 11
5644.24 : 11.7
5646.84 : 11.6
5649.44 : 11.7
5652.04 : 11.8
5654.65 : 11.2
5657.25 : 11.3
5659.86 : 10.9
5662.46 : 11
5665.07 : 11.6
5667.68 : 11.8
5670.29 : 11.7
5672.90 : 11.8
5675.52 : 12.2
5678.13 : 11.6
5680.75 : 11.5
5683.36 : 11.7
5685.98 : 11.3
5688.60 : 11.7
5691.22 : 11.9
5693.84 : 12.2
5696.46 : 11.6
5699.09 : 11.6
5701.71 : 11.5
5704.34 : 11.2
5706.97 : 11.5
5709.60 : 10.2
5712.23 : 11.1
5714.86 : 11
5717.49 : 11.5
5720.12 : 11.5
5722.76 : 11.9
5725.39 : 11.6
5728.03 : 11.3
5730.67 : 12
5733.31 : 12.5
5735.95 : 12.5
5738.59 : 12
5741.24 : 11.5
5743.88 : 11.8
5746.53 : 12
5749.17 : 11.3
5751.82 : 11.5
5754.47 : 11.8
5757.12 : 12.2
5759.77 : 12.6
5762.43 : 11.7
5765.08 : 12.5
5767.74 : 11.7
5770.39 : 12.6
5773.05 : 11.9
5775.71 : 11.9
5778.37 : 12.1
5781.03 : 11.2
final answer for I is 11.5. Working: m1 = 11.5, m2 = 2.40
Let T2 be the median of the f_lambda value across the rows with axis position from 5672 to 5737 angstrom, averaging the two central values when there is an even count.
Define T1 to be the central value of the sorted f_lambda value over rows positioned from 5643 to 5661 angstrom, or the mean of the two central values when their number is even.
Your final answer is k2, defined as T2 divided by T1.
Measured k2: 1.000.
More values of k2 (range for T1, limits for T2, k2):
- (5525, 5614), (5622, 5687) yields 1.000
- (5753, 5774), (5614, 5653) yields 0.954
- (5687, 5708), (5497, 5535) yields 1.017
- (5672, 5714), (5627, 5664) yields 0.996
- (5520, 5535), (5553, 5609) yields 0.958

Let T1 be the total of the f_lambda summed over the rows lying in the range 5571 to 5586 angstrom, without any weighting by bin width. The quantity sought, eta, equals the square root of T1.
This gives 8.35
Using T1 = 69.8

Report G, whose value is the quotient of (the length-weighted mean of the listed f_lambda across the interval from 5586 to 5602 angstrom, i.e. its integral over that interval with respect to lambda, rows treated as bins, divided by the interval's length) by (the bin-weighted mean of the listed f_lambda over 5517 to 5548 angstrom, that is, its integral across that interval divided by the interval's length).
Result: 0.94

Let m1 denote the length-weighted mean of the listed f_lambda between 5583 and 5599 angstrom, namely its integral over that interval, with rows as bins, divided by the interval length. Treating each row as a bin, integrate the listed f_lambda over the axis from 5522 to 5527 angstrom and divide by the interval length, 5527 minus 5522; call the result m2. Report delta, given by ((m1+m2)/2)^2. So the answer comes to 129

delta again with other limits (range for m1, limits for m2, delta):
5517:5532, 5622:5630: 134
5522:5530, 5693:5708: 133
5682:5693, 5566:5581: 135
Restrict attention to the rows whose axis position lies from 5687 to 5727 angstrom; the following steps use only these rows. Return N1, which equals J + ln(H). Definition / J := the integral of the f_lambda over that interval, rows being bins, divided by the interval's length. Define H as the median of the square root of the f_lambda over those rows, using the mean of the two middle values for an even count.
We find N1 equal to 12.69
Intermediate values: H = 3.39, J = 11.5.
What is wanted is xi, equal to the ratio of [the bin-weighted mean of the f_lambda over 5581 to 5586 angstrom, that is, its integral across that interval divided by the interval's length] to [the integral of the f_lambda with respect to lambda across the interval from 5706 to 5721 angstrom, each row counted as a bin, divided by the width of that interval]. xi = 1.03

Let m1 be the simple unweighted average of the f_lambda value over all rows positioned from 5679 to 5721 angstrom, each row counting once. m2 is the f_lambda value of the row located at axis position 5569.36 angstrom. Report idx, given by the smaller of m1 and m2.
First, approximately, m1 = 11.4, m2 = 11.2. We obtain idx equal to 11.20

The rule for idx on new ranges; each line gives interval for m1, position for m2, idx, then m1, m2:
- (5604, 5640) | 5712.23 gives 11.10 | 11.7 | 11.1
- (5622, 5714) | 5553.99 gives 11.54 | 11.5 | 11.6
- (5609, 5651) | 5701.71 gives 11.50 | 11.6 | 11.5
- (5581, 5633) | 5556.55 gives 11.30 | 11.4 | 11.3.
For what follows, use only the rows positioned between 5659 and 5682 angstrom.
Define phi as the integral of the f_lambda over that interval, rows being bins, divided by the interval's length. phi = 11.58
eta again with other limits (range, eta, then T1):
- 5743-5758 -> 8.40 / 70.6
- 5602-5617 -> 8.38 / 70.2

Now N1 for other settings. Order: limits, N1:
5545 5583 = 12.89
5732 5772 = 13.26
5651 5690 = 12.76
